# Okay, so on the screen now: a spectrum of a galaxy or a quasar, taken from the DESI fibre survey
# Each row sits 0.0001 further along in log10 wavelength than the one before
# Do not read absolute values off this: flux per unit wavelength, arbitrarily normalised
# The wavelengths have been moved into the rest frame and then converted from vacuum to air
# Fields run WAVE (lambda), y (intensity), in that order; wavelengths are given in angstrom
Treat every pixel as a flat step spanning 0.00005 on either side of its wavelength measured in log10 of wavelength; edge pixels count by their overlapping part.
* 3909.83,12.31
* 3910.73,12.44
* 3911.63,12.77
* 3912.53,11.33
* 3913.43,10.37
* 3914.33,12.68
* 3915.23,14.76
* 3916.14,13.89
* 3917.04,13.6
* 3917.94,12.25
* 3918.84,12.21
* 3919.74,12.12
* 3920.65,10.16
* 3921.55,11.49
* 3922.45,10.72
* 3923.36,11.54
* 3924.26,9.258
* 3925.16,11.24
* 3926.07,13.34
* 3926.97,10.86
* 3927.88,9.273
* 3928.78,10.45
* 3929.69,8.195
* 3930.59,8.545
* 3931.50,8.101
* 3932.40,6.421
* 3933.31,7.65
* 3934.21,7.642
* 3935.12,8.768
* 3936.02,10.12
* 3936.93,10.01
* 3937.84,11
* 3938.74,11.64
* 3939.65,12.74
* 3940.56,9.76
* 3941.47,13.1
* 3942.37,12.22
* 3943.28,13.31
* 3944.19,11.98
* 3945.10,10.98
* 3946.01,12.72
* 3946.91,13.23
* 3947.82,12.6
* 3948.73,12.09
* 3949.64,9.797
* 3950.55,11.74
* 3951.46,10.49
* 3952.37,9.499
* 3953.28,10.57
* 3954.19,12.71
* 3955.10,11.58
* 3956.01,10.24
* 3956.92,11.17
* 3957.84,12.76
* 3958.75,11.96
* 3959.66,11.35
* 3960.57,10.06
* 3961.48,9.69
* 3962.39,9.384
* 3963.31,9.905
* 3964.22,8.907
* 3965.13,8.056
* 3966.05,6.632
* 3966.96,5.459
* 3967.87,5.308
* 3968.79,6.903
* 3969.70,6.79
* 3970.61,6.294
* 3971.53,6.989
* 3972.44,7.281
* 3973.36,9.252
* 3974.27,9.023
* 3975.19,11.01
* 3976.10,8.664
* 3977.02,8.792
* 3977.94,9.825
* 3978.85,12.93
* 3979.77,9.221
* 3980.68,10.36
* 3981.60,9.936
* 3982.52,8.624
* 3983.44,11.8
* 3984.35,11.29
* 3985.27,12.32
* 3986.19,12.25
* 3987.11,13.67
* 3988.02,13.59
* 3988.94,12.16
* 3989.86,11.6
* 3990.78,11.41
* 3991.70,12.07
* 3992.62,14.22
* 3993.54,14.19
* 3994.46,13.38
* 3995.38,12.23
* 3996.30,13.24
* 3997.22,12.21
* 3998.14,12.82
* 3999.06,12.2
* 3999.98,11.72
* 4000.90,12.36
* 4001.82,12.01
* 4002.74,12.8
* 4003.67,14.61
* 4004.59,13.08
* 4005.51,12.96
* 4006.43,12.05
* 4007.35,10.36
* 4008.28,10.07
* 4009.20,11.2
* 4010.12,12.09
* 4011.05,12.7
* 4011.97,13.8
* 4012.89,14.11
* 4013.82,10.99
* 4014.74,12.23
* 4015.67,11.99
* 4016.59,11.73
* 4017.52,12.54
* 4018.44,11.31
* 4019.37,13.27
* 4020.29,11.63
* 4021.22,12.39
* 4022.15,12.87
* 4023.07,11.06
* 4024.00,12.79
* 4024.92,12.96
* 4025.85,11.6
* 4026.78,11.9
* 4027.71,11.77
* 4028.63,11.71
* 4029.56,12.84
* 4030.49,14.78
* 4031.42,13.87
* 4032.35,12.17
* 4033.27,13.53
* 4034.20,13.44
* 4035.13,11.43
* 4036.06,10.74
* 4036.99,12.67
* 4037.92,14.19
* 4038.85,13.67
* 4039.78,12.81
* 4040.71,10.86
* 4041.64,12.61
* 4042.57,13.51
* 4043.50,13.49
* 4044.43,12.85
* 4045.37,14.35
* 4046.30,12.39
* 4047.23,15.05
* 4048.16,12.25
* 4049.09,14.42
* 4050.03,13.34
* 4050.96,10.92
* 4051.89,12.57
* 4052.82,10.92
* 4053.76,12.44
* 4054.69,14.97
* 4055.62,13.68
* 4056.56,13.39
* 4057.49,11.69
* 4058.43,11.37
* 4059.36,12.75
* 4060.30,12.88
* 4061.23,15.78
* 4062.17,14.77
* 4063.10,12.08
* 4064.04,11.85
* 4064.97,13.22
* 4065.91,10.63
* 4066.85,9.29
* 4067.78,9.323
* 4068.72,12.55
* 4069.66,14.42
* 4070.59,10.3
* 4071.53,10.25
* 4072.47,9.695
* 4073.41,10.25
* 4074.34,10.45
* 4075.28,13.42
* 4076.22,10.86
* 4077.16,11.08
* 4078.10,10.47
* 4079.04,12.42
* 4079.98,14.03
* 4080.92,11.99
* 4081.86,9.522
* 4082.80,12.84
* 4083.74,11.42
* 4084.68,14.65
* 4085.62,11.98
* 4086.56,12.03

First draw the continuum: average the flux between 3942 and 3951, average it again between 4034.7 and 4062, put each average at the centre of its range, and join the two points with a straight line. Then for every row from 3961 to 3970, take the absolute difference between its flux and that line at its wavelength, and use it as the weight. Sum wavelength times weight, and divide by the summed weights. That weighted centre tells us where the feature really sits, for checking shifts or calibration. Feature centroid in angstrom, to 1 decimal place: 3966.4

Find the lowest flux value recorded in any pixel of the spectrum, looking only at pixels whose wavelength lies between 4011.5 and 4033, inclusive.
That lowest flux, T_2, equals 10.99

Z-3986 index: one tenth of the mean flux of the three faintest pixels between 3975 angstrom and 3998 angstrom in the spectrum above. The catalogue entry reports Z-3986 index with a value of 0.87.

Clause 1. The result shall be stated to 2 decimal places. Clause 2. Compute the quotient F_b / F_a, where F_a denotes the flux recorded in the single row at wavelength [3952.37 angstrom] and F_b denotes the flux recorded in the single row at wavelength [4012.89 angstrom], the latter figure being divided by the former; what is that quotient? 1.49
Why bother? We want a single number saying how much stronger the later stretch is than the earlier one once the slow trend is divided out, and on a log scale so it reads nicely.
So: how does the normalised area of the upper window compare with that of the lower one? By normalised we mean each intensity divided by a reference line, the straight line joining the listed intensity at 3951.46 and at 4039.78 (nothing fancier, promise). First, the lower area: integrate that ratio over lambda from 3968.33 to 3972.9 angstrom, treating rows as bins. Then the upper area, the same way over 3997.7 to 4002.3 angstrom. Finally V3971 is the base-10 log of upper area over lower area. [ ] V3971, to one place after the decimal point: 0.2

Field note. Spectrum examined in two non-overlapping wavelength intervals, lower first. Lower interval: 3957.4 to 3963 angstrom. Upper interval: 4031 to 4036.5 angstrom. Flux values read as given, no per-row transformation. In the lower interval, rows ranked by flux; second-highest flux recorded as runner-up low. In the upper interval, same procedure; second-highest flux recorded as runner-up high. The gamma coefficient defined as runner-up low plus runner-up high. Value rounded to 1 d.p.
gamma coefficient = 25.5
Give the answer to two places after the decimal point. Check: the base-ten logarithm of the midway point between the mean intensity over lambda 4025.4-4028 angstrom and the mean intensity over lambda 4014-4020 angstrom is 1.08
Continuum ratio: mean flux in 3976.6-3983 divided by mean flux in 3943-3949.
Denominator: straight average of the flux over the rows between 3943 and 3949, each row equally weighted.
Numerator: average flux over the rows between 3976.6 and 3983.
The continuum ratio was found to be 0.80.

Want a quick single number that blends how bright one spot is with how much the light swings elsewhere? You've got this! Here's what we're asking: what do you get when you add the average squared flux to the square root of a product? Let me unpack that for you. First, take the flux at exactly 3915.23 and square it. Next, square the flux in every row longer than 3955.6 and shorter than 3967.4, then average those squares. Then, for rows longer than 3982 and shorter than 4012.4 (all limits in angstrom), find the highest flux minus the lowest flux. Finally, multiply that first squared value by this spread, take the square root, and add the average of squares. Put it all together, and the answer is 133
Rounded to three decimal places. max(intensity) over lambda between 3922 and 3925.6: 11.540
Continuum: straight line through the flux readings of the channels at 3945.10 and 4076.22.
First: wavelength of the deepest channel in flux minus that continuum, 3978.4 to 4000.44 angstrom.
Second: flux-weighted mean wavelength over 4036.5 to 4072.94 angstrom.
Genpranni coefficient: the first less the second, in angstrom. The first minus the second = -71.7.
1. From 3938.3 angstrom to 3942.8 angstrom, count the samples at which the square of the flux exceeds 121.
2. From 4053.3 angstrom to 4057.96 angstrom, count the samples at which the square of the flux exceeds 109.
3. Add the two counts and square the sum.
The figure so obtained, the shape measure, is 81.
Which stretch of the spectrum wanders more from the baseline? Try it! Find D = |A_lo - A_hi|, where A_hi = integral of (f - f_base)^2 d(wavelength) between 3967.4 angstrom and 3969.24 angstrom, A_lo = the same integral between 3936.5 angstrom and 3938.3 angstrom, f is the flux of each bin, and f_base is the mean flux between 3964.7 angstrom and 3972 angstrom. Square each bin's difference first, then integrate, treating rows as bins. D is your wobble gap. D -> 27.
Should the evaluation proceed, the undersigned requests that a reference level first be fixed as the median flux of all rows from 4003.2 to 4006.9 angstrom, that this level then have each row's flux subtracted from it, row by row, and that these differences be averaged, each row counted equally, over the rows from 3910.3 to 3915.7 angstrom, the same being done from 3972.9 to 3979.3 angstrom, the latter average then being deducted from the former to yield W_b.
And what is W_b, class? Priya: -2.5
